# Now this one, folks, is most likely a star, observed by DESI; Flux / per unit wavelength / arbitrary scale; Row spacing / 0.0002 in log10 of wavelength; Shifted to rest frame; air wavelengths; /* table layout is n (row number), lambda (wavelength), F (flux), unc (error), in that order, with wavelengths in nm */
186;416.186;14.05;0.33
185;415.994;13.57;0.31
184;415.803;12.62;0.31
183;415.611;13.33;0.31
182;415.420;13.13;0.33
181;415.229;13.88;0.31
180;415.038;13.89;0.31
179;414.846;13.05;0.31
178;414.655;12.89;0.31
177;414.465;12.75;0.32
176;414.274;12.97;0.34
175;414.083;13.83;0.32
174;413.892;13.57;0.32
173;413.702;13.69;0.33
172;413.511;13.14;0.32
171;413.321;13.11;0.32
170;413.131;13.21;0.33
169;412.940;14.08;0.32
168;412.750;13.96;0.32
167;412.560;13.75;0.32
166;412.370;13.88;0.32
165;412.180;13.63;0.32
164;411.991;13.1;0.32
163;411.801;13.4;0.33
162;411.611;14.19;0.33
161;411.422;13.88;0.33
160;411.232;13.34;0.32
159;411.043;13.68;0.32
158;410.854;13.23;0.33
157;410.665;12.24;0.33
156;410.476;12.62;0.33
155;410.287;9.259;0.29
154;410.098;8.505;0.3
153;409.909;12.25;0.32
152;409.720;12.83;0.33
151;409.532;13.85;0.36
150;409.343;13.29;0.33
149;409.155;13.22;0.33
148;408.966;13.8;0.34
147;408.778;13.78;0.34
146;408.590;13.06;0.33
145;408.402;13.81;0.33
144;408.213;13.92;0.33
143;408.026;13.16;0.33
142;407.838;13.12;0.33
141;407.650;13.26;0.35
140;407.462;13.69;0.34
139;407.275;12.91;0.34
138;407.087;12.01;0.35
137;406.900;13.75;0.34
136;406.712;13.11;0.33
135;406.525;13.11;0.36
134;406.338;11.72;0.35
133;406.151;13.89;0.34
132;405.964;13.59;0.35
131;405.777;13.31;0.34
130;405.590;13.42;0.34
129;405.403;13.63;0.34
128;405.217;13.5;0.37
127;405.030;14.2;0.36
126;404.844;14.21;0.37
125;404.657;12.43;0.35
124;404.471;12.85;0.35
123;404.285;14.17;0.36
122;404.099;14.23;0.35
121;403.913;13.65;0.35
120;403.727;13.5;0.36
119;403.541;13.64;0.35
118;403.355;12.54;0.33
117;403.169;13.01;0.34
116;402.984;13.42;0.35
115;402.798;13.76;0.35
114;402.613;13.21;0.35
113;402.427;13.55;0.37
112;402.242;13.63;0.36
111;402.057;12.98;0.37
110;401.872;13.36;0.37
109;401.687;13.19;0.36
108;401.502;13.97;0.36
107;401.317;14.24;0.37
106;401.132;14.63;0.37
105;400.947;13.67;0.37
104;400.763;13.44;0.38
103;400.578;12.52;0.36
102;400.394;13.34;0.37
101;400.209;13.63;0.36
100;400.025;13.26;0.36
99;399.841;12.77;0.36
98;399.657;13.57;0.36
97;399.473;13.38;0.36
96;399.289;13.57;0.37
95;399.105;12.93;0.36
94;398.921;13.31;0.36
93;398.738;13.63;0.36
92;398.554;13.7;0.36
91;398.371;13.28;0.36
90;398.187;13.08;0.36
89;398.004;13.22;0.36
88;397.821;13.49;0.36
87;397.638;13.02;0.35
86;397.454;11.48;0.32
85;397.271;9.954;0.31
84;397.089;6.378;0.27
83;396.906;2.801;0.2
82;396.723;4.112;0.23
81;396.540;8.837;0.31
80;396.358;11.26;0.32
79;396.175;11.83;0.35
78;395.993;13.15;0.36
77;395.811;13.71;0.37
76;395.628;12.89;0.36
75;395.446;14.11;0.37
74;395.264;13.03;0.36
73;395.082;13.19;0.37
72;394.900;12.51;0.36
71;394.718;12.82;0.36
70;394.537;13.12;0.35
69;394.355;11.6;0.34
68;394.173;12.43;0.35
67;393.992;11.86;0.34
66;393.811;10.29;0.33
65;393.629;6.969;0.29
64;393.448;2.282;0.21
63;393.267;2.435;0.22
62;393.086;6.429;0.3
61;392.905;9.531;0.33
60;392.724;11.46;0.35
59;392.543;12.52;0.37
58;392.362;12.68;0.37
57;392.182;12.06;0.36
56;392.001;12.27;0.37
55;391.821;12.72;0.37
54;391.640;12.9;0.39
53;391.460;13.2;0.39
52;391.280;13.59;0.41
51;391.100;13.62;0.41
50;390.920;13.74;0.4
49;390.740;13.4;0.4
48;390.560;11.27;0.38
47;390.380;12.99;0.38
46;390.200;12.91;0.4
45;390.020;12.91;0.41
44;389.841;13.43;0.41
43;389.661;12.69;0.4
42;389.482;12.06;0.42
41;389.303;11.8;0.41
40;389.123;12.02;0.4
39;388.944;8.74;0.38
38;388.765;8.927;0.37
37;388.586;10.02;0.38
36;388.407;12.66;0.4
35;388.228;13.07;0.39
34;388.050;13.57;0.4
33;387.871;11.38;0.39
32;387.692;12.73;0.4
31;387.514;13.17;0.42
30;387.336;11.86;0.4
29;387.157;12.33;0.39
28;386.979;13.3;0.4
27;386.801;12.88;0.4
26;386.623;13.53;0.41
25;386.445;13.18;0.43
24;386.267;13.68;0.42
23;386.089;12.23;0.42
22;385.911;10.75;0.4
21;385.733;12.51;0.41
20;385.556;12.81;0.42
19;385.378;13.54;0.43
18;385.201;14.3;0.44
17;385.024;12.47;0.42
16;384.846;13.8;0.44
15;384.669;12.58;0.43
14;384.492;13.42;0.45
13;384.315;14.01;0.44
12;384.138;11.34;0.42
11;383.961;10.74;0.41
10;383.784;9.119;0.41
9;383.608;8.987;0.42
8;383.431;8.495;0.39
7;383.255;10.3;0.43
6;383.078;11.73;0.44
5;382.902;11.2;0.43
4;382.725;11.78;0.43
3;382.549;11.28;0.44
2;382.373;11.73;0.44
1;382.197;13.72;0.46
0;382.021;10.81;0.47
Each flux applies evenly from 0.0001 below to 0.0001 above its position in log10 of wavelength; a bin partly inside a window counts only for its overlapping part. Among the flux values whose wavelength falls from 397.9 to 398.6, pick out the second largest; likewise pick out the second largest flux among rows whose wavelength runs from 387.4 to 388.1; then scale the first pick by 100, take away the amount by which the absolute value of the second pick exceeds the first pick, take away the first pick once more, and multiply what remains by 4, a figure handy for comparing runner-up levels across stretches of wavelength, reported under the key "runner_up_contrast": 5259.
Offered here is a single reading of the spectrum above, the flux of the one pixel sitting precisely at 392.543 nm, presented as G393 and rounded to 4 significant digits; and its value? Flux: 12.52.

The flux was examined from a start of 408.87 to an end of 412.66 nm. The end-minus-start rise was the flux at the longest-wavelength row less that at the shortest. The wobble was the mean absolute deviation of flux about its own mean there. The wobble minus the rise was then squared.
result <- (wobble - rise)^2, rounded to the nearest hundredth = 1.04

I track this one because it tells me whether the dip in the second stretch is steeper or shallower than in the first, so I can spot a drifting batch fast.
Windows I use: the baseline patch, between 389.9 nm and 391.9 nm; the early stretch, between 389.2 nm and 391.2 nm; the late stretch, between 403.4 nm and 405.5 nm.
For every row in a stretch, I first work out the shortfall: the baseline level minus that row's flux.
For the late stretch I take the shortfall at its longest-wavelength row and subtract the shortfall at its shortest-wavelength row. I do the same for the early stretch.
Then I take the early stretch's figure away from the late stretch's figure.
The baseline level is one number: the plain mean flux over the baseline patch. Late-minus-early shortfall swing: 1.8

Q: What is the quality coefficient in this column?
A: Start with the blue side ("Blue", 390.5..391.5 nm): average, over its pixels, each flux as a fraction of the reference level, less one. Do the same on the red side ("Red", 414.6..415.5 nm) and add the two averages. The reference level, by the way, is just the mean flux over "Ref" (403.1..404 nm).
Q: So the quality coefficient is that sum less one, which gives -1.00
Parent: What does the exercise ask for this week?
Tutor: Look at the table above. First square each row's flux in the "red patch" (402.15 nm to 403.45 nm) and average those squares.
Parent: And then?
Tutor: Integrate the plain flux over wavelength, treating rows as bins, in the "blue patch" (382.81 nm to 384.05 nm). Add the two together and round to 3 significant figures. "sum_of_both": 190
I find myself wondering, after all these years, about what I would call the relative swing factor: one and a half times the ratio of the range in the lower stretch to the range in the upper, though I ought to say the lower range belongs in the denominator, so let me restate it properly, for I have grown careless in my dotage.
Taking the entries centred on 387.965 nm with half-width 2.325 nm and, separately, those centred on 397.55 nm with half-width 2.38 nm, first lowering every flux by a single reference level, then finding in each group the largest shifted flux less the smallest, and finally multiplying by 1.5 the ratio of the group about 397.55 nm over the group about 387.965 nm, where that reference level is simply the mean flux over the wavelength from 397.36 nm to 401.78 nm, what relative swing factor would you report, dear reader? 3.4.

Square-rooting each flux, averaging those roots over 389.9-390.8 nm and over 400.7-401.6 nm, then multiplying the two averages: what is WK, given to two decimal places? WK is 13.32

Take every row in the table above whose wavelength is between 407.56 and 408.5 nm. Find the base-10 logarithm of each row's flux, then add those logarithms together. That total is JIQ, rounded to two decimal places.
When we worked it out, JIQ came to 5.64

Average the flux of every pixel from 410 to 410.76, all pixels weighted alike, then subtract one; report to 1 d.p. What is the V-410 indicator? 9.7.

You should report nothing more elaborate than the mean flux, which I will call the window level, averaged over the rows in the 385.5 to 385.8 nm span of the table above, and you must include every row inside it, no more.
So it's 12.7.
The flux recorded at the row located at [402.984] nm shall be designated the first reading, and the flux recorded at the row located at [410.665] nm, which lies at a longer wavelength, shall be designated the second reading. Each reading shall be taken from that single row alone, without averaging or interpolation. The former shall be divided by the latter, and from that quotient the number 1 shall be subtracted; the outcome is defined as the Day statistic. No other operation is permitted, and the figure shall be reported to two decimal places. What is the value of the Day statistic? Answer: 0.10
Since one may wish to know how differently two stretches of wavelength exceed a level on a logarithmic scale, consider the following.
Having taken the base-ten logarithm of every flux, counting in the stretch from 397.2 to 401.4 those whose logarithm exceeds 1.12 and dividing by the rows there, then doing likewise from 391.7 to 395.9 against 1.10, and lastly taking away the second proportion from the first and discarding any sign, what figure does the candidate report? 0.30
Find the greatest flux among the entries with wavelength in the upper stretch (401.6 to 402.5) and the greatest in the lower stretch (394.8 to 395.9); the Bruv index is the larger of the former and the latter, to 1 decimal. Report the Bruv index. 14.1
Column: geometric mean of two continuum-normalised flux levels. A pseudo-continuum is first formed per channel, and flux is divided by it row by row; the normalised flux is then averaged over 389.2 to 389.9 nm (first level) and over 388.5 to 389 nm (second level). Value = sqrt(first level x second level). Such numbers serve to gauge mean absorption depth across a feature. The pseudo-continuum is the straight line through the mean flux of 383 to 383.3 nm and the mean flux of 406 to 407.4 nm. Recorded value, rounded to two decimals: 0.93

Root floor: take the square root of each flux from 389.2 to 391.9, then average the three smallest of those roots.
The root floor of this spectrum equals 3.4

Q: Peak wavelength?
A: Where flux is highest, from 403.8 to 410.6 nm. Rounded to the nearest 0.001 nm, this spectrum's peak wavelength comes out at 404.099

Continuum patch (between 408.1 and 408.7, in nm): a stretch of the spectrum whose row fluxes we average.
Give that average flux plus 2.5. 16.1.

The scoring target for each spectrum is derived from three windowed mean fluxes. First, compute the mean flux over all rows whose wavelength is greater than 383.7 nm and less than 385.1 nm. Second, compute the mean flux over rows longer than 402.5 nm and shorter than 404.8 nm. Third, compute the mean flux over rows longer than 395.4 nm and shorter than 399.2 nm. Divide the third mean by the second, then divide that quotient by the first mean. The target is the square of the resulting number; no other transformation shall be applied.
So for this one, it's 0.0049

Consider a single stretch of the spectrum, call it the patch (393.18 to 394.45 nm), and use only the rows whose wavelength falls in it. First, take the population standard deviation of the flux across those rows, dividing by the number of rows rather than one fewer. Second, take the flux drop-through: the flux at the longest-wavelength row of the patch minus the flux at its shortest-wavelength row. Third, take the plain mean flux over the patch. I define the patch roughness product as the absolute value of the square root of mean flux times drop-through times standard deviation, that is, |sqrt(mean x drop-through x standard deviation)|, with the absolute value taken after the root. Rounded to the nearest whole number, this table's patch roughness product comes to 18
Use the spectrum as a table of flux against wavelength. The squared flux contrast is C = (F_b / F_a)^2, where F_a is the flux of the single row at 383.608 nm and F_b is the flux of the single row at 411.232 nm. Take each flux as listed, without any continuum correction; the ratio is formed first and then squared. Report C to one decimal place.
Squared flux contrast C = 2.2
